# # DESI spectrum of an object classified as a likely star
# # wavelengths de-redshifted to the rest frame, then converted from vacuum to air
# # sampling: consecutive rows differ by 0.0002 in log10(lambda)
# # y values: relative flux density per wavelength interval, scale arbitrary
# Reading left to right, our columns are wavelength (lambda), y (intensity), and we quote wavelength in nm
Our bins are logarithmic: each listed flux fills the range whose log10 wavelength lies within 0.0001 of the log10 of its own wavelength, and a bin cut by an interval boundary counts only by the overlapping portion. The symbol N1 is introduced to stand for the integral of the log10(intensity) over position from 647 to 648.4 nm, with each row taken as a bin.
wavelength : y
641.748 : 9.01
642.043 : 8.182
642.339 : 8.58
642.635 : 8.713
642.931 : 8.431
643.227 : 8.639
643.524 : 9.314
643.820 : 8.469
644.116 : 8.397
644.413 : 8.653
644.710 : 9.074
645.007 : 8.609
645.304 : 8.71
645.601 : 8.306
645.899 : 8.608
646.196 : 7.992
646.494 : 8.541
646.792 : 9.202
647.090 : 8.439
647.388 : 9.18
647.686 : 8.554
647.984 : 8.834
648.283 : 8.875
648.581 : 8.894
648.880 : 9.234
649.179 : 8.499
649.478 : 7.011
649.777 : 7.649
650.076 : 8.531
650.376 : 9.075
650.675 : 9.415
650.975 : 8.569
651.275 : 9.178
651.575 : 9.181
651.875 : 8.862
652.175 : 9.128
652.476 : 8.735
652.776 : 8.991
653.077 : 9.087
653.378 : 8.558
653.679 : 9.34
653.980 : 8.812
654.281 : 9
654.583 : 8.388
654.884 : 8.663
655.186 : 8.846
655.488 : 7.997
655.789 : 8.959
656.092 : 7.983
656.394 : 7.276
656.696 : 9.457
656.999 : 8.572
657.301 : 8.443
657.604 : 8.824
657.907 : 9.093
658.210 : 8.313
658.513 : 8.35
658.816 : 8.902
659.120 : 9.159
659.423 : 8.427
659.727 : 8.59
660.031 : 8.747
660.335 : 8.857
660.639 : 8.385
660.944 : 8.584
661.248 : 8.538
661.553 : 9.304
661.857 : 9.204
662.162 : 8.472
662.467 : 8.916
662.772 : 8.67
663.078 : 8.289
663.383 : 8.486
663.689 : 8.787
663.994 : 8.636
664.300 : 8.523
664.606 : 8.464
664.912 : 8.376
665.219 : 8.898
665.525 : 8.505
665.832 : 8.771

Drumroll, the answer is 1.32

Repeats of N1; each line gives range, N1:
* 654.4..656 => 1.49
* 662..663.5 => 1.40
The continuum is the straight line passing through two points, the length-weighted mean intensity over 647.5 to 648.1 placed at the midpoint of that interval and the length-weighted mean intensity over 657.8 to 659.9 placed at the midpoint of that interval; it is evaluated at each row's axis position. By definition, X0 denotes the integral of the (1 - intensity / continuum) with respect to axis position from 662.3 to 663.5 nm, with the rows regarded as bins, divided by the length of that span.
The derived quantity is 0.009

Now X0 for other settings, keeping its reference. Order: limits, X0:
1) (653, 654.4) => -0.029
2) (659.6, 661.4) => 0.007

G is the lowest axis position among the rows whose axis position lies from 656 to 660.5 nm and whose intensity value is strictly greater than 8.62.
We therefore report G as 656.696 nm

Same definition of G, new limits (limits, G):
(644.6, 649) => 644.710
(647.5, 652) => 647.984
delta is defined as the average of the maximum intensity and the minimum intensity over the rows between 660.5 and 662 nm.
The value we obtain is 8.8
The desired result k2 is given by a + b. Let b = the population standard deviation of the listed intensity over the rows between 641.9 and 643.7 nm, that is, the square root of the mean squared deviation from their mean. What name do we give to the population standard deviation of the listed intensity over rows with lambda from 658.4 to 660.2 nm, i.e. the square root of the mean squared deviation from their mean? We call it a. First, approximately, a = 0.278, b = 0.35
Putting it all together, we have 0.62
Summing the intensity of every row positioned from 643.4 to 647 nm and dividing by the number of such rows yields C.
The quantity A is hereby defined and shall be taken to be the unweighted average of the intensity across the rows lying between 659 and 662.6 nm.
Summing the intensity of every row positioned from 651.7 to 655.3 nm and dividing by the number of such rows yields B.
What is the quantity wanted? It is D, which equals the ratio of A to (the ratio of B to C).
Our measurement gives 8.56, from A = 8.77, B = 8.87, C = 8.66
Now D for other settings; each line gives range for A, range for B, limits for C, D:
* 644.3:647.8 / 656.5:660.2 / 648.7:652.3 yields 8.61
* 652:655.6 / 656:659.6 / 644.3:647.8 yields 8.89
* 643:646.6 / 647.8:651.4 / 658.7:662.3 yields 8.73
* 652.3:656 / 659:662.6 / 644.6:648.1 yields 8.69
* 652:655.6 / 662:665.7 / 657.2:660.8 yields 8.89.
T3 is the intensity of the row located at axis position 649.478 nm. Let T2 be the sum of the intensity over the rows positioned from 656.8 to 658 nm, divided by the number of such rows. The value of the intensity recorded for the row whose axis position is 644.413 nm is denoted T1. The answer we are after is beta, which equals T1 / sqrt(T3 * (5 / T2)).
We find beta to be 4.32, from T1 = 8.653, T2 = 8.73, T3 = 7.011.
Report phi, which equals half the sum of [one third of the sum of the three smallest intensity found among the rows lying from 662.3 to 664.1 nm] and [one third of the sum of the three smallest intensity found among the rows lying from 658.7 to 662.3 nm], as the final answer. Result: 8.4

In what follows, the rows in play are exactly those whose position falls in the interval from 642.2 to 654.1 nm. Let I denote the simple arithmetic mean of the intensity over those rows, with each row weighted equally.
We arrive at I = 8.72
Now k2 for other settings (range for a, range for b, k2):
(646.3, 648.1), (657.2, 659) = 0.61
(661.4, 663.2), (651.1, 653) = 0.54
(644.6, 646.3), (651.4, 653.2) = 0.49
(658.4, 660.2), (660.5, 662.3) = 0.64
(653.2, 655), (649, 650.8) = 1.13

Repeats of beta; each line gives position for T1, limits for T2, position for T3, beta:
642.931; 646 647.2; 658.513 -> 3.81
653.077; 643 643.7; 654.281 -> 4.06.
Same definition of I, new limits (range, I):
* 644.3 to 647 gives 8.63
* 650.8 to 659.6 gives 8.73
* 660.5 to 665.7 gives 8.65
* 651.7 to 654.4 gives 8.95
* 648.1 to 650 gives 8.36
